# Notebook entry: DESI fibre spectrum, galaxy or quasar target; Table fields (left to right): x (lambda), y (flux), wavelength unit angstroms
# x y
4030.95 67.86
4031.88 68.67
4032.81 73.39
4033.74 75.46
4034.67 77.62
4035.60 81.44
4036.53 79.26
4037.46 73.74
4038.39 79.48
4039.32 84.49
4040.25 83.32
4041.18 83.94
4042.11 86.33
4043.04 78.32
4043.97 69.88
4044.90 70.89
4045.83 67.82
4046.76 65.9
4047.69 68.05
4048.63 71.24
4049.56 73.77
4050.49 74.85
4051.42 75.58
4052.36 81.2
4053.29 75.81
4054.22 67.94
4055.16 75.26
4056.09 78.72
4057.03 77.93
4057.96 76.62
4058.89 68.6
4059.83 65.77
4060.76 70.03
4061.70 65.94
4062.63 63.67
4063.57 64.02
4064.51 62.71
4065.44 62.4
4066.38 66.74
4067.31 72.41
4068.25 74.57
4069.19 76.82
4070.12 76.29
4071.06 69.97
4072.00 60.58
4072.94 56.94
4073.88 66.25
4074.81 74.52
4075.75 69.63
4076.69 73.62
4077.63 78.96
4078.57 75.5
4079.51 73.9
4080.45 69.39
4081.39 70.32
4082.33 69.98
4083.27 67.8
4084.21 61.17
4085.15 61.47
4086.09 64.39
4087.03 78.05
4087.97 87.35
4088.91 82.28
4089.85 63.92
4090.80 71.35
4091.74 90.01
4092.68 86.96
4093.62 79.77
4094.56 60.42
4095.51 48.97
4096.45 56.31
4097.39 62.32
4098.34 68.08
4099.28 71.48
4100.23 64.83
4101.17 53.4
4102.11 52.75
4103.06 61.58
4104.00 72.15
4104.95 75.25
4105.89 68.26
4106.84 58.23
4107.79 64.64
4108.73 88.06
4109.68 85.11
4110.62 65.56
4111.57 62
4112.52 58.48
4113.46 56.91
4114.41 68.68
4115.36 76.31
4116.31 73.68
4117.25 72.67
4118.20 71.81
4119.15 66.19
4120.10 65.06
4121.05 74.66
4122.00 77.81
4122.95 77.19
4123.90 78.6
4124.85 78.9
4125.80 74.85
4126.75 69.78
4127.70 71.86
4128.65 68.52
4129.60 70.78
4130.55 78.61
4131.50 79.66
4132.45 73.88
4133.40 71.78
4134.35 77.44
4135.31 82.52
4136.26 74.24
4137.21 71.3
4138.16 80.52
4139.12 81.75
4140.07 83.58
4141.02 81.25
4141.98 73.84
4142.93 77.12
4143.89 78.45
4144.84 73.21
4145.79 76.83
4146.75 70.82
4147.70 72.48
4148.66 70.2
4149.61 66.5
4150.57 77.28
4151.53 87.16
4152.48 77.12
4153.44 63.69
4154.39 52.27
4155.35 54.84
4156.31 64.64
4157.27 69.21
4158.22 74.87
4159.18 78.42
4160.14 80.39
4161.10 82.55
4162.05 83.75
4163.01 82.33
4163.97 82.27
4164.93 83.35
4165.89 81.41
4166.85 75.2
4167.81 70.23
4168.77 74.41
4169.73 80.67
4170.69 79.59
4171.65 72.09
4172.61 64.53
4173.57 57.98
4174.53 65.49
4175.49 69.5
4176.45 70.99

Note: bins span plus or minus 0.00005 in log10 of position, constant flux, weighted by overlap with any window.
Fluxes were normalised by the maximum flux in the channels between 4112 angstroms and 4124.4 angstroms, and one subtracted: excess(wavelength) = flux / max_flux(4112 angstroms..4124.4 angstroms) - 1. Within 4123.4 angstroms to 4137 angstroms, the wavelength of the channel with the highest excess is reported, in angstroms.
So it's 4135.31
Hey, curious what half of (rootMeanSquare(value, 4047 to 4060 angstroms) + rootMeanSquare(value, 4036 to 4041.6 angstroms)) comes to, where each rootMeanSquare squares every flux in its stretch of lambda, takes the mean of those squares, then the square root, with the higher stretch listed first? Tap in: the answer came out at 77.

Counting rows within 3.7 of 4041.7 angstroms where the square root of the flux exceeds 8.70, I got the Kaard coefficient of 6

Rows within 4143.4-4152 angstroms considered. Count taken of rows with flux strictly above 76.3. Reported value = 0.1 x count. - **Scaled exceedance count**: 0.40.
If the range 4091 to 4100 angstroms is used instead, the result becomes 0.30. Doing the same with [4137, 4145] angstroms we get 0.60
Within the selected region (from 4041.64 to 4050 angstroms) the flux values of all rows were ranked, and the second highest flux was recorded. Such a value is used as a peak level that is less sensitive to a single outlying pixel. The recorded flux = 78.32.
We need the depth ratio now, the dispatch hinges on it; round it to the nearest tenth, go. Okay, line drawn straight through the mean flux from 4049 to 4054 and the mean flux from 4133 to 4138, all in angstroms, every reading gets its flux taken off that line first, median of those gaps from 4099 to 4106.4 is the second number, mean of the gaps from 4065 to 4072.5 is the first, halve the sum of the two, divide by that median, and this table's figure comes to 0.8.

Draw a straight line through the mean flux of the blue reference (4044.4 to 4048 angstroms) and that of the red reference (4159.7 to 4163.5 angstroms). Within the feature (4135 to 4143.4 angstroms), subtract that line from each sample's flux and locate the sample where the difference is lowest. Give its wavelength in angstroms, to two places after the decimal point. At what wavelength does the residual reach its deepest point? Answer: 4137.21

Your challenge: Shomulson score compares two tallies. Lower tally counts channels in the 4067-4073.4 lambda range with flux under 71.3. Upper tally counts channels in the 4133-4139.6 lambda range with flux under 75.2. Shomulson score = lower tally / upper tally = 1.0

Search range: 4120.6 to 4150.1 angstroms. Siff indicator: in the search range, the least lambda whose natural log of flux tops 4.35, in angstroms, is 4122.00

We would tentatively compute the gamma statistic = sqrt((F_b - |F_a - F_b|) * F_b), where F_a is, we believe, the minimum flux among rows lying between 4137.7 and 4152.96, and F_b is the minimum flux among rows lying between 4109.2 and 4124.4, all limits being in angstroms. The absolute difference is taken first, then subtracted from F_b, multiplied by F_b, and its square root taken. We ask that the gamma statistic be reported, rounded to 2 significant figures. 52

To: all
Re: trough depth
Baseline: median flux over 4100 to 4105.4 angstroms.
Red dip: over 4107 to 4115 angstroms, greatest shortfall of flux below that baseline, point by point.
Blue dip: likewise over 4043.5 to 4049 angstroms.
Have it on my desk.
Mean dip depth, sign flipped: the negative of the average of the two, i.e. -2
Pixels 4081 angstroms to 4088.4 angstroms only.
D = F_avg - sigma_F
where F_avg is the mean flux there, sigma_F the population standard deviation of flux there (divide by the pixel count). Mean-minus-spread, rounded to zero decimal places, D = 62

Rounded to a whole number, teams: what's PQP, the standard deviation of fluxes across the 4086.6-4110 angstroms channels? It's 12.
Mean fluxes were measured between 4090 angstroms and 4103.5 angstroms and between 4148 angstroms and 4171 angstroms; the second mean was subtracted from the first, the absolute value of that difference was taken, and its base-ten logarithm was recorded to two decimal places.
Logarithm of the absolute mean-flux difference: 0.92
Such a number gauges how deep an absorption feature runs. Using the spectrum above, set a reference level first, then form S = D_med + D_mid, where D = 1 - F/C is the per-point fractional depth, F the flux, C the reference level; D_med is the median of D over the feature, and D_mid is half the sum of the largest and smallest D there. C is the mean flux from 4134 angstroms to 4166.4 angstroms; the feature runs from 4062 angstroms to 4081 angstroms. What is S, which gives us 0.18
